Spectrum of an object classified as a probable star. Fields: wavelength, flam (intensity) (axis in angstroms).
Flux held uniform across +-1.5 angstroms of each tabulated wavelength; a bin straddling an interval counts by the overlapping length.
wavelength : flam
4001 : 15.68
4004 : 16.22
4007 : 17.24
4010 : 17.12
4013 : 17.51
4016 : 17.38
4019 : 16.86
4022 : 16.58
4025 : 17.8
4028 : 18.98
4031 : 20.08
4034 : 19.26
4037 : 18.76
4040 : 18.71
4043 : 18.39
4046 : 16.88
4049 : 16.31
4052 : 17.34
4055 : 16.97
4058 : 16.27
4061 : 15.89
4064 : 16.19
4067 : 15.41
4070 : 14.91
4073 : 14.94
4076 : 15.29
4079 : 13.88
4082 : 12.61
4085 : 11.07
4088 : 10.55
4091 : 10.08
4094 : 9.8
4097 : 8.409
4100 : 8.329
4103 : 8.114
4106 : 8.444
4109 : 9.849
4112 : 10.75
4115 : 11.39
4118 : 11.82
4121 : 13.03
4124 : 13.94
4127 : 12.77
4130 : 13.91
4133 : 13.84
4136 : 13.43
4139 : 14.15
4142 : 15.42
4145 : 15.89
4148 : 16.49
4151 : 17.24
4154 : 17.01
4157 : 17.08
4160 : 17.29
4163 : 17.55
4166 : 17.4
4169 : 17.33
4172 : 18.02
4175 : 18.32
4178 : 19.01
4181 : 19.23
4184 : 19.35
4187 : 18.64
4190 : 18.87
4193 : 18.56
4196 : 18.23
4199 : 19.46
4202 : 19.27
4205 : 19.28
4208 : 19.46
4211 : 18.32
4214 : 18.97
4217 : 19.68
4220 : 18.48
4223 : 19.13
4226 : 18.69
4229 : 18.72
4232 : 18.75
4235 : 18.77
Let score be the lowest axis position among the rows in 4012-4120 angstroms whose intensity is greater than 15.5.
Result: 4013 angstroms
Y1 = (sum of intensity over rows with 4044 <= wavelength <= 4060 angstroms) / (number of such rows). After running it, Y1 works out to 16.8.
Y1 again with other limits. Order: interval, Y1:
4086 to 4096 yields 10.1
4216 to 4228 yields 19.0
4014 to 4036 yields 18.1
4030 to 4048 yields 18.7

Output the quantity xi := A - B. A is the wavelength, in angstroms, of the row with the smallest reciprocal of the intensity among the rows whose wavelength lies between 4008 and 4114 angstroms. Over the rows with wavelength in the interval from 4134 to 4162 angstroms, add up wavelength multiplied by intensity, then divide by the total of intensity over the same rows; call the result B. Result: -117.6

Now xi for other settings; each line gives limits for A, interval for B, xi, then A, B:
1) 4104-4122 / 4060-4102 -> 43.1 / 4121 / 4077.9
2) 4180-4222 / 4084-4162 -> 89.6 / 4217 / 4127.4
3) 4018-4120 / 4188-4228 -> -177.0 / 4031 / 4208.0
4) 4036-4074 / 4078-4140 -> -73.6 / 4037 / 4110.6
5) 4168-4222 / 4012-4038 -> 191.6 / 4217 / 4025.4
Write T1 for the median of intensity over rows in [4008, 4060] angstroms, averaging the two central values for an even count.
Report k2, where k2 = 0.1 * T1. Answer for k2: 1.74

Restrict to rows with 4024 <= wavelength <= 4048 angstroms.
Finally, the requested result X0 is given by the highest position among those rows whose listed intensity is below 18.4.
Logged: 4046 angstroms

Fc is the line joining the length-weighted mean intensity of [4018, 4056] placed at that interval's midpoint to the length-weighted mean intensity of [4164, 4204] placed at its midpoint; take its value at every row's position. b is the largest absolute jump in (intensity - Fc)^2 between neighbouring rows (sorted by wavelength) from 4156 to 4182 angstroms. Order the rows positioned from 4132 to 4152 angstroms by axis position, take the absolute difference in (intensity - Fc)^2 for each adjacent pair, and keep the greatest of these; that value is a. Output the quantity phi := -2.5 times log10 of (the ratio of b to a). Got 2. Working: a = 9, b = 1.2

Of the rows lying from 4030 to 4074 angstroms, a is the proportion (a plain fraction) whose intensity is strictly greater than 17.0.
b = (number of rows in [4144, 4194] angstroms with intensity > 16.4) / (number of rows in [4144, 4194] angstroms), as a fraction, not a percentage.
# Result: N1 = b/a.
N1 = 2.4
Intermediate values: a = 0.4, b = 0.94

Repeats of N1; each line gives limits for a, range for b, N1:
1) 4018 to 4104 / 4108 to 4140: 0.0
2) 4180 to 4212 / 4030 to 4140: 0.2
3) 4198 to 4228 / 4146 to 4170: 1.0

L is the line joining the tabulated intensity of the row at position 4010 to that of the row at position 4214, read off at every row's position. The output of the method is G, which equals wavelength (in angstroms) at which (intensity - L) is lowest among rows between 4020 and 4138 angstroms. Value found 4103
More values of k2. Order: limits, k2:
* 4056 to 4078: 1.54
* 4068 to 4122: 1.09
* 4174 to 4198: 1.88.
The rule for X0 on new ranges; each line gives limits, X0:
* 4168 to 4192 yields 4175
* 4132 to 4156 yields 4154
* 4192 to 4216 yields 4211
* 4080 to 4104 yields 4103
